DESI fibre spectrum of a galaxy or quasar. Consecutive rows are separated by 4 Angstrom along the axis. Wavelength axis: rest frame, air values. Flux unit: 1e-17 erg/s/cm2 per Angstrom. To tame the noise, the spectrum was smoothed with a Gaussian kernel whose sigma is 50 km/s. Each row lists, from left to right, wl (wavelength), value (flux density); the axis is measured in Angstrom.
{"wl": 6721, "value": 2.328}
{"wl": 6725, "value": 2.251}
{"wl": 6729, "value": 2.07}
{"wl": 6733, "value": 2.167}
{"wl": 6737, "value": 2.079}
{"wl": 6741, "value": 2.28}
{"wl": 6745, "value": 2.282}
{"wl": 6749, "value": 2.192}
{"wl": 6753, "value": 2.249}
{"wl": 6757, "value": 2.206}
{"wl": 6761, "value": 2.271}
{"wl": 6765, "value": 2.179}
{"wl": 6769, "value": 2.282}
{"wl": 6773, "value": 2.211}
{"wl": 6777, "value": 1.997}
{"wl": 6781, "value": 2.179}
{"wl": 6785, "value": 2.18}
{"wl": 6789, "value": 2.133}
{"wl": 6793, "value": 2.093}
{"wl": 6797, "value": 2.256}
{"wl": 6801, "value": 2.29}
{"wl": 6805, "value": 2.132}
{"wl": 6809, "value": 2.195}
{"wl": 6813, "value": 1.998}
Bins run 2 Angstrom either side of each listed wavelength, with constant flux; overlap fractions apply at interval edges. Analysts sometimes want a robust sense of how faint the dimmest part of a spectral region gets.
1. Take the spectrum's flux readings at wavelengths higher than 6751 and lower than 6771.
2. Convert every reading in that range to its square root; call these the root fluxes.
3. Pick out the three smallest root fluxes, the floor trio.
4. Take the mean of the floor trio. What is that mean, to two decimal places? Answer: 1.49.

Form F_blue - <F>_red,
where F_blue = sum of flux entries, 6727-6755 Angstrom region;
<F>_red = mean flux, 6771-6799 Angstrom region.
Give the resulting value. 13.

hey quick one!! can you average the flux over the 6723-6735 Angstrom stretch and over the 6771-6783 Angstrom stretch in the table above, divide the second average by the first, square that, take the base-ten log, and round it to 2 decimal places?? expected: -0.01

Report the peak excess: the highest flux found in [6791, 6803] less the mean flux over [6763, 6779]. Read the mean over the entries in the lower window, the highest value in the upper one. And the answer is 0.12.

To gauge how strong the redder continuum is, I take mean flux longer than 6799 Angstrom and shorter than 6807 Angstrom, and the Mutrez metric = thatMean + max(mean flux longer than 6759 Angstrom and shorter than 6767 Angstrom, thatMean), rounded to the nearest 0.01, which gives 4.44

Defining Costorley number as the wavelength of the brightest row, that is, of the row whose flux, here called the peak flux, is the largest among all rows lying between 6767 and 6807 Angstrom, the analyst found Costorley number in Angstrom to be 6801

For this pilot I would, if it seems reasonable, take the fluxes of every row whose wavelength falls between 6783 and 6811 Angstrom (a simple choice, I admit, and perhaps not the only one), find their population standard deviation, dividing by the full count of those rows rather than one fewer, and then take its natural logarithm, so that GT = -2.72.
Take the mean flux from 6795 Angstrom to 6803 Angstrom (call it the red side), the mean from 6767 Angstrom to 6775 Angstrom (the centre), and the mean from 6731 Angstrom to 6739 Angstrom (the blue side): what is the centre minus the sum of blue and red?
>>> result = -2.15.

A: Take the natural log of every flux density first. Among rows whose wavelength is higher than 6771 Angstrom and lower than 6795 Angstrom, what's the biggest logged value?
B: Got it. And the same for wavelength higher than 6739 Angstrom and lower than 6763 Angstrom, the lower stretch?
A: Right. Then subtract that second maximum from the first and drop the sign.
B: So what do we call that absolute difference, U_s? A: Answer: 0.032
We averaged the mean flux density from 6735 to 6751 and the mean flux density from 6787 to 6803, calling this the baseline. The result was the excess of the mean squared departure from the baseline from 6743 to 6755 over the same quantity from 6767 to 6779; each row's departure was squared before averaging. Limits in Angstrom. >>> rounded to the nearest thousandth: -0.013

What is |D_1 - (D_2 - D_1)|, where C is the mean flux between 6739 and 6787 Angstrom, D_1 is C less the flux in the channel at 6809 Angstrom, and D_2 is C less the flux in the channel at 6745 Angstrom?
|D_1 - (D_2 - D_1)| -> 0.10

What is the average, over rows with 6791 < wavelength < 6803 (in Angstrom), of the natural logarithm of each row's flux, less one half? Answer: 0.294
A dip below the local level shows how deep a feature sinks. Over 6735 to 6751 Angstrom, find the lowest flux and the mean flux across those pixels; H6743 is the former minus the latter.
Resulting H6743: -0.129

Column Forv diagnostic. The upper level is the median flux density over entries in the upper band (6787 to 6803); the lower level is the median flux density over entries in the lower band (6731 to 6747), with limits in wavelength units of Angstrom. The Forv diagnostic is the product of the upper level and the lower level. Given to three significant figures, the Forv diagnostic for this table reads 4.88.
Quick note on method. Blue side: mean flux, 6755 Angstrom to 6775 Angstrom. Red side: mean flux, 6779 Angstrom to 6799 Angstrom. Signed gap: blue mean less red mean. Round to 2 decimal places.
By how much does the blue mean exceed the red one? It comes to 0.06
